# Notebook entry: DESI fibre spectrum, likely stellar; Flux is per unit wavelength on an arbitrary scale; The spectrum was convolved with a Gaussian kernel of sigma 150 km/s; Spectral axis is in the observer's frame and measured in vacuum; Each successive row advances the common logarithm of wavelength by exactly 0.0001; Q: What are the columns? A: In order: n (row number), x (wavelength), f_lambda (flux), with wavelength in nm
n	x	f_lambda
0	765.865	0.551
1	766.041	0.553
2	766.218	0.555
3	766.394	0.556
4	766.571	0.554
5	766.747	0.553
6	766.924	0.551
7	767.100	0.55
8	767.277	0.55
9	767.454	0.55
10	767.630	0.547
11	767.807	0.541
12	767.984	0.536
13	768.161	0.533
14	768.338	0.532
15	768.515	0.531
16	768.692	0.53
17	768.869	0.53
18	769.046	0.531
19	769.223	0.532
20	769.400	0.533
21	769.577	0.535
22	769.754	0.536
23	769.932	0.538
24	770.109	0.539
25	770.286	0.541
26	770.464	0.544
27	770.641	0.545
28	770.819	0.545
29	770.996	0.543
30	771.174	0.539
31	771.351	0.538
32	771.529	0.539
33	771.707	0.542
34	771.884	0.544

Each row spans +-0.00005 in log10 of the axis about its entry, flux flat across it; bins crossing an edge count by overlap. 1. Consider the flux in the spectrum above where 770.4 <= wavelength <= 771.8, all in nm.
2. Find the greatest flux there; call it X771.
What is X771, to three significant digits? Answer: 0.545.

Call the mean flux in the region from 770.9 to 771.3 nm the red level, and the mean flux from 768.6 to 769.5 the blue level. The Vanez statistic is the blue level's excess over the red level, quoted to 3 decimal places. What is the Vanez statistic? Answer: -0.010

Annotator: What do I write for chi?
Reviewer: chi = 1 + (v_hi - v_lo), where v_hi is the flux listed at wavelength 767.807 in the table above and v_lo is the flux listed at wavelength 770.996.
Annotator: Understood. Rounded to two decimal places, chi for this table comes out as 1.00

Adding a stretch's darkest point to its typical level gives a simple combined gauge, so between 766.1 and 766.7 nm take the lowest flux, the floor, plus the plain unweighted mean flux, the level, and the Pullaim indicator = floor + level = 1.109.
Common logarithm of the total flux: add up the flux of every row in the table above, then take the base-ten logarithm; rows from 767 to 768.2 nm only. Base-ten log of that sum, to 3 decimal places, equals 0.581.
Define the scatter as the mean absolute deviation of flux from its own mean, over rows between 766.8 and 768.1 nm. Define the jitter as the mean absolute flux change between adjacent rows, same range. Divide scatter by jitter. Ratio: 1.8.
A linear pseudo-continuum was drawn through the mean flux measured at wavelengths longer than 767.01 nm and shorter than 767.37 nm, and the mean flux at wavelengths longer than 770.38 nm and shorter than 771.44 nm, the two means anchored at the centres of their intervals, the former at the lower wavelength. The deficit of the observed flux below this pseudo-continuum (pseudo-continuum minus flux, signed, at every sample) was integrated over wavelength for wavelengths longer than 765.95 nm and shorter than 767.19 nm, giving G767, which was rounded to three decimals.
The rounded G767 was -0.002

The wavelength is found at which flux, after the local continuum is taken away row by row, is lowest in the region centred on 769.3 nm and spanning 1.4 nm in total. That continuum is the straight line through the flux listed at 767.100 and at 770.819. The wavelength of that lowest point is 768.692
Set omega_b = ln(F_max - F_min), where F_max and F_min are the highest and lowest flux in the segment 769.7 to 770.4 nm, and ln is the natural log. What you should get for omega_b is -5.3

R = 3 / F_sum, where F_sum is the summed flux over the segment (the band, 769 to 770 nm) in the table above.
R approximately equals 0.94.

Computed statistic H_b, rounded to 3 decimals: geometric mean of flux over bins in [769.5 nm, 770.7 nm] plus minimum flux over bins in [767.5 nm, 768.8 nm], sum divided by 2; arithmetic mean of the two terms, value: 0.535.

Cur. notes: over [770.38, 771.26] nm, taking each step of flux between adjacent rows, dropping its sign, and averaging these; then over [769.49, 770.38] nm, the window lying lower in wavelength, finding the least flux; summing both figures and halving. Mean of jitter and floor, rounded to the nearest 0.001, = 0.268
